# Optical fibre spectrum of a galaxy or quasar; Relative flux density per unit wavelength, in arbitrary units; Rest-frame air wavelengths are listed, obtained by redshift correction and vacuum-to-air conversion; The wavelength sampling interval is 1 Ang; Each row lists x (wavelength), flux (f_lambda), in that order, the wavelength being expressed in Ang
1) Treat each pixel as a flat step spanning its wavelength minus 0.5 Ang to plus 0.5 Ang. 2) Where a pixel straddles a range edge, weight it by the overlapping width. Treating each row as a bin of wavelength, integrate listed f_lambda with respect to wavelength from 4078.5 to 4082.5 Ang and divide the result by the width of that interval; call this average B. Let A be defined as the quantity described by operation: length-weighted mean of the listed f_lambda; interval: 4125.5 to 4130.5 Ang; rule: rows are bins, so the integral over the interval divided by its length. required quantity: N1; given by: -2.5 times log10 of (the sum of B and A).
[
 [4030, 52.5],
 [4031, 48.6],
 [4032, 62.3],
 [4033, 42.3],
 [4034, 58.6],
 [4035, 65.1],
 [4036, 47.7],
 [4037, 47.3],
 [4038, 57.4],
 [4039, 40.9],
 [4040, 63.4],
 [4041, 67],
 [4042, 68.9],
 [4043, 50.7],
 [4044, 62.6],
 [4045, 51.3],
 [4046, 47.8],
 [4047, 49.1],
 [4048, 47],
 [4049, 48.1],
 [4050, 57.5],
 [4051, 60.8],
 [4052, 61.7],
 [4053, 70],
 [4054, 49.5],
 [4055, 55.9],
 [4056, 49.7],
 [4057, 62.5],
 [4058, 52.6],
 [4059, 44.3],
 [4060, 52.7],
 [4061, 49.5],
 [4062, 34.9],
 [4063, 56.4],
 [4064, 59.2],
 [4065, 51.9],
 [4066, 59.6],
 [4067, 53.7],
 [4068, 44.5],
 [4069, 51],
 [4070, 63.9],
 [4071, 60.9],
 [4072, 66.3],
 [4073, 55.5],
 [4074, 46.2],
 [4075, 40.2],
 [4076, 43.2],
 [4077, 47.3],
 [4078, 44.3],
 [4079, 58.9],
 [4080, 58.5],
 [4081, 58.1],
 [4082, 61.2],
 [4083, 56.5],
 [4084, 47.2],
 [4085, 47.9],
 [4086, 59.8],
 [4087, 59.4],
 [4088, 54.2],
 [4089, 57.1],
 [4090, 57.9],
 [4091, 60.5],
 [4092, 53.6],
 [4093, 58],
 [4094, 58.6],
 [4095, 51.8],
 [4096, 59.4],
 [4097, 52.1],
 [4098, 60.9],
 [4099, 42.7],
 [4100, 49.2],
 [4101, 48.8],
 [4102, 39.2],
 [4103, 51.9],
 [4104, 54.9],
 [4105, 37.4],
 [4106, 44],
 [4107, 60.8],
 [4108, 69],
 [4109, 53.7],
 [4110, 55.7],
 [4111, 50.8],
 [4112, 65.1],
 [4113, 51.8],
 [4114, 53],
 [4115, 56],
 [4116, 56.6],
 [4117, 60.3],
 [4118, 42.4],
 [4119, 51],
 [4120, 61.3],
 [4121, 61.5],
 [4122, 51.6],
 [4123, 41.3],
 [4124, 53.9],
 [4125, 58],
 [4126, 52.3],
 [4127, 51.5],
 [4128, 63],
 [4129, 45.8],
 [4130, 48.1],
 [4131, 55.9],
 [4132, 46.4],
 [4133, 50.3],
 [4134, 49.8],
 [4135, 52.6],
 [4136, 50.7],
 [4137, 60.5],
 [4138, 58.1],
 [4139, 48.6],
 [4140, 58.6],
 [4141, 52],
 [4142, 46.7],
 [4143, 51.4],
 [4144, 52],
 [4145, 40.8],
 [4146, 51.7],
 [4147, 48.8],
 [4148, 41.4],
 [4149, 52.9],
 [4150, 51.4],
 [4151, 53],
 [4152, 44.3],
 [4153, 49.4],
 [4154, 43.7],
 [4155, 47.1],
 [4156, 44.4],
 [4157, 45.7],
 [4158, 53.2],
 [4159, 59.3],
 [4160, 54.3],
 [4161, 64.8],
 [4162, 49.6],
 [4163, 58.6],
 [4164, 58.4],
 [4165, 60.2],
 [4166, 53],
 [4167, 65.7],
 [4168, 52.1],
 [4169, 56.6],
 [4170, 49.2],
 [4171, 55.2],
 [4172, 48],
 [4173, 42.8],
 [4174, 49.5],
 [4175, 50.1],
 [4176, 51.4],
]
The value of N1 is -5.12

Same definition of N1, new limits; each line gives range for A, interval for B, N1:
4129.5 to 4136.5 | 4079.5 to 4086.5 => -5.06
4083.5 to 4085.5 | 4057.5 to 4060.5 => -4.97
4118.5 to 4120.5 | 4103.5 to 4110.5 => -5.10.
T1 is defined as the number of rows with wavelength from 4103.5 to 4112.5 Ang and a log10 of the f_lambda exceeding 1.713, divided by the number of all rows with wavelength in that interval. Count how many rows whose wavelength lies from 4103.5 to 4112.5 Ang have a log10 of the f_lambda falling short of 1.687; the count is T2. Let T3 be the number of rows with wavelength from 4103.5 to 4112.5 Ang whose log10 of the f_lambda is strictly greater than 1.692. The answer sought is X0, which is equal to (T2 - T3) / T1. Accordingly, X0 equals -7.5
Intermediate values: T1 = 0.67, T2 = 2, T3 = 7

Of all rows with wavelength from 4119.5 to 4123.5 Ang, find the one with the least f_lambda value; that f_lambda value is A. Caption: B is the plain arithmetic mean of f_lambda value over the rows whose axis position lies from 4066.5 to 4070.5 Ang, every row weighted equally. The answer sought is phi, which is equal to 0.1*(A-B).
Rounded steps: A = 41.3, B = 53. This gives -1.2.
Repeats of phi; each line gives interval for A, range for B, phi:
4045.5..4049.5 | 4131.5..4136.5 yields -0.3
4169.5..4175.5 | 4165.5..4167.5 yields -1.7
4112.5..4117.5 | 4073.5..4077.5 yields 0.8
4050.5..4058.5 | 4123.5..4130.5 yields -0.4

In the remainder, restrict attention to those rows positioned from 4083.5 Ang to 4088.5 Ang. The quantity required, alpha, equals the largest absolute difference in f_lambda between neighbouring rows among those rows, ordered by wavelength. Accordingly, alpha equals 12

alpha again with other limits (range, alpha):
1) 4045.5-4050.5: 9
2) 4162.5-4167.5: 13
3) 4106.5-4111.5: 15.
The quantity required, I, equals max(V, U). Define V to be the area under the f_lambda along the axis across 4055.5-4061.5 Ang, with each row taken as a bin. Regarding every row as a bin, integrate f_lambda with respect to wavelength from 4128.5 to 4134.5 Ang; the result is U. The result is 311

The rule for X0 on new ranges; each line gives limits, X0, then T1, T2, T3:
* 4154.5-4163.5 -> -5.4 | 0.56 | 3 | 6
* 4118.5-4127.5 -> -12.6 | 0.56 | 1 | 8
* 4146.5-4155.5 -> 0.0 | 0.22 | 4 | 4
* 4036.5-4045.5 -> -9.0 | 0.56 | 2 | 7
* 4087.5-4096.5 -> -9.0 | 1.00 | 0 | 9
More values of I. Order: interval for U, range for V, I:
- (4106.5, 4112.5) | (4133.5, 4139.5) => 355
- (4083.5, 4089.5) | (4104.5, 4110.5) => 326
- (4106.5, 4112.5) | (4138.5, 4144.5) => 355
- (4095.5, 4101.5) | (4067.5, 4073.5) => 342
